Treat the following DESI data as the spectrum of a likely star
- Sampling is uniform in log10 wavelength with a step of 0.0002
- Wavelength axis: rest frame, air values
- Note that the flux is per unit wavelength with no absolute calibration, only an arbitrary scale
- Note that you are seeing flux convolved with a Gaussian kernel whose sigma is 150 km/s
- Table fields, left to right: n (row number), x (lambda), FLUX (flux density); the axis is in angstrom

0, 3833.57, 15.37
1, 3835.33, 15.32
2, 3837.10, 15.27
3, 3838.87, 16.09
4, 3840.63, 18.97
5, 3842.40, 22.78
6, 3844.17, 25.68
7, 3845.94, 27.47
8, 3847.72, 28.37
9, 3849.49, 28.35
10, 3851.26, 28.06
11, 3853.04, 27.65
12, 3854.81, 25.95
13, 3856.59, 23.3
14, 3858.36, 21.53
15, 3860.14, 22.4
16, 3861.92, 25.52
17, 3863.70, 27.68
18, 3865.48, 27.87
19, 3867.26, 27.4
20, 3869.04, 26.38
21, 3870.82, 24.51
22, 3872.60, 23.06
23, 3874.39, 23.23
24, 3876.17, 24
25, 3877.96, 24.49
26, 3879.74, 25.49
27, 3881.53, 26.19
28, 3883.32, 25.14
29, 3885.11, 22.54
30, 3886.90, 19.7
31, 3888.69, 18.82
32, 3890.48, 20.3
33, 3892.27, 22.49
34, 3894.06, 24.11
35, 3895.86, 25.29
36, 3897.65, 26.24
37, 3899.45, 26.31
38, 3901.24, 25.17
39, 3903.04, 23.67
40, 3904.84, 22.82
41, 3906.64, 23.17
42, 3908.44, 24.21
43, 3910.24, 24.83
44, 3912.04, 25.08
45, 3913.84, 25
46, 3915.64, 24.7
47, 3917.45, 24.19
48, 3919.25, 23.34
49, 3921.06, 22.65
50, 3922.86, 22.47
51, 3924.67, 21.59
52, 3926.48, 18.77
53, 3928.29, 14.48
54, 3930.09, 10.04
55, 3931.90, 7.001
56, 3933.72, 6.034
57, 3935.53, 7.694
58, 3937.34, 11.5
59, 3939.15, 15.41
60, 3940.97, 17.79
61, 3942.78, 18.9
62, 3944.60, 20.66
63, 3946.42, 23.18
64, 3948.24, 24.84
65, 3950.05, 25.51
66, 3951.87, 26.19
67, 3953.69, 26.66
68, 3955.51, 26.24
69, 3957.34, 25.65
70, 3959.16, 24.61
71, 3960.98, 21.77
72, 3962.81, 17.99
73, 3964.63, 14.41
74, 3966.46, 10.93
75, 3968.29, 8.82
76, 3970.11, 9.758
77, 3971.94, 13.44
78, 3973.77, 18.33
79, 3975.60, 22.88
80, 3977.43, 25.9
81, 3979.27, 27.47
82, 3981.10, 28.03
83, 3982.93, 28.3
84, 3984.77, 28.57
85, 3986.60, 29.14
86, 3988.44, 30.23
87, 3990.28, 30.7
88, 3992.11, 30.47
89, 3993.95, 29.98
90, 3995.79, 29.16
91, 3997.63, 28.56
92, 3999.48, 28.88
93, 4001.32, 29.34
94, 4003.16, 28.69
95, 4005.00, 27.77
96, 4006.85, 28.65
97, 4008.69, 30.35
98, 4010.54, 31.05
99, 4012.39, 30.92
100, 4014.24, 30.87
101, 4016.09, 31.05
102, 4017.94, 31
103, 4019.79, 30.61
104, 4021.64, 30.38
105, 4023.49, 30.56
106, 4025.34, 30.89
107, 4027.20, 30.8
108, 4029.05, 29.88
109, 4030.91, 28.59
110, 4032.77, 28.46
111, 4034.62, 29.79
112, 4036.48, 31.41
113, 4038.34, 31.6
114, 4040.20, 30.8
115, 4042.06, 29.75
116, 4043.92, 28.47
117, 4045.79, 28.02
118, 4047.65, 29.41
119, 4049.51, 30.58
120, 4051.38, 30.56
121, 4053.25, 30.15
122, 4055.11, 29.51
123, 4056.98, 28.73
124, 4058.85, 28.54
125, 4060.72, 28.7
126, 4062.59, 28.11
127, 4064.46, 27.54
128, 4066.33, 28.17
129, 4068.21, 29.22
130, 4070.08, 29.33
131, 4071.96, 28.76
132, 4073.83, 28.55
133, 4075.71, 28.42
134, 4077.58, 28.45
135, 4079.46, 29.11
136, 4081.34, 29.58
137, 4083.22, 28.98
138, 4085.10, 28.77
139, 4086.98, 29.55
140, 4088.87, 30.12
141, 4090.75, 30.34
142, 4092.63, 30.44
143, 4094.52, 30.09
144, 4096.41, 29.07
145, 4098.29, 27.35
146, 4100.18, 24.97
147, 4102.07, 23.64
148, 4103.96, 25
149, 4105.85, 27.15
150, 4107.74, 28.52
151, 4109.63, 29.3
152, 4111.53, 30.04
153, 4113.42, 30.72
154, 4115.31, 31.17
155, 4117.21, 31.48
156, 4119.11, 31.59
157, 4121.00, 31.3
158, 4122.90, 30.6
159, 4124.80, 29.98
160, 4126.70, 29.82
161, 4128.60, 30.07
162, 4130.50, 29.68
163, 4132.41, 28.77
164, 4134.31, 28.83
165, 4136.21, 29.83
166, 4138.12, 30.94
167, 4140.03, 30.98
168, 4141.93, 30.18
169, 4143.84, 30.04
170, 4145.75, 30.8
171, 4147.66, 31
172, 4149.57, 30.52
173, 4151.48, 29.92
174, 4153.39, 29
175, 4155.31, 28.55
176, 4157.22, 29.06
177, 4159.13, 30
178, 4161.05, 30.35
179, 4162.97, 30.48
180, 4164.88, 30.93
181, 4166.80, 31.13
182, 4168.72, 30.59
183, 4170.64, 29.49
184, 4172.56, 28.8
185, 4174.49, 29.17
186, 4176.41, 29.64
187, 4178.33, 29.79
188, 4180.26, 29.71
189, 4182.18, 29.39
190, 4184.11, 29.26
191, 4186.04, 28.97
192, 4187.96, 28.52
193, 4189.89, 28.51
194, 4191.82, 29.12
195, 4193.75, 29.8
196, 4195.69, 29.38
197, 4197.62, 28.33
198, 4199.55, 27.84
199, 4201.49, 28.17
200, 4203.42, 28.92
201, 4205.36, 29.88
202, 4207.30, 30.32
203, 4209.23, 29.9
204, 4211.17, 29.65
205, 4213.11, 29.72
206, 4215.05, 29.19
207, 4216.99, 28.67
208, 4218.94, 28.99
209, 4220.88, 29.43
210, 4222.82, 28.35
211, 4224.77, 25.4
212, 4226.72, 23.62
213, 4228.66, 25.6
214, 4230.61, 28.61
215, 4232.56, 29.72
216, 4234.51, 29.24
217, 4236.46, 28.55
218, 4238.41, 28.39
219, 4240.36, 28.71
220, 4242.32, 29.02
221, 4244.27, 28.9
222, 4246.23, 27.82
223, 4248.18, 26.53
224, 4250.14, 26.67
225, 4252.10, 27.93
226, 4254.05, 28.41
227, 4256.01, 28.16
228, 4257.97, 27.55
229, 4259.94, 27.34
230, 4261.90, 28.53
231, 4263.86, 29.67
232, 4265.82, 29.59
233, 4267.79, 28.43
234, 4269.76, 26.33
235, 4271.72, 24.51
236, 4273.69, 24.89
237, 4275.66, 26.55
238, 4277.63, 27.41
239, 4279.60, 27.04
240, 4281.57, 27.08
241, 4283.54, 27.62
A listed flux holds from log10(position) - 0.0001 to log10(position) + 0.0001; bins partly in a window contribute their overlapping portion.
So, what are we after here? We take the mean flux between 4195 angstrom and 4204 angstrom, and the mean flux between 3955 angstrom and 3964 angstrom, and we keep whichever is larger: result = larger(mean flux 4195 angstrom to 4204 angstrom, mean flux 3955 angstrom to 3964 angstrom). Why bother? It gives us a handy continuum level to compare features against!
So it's 28.5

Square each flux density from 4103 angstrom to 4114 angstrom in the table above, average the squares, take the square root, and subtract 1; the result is 27.5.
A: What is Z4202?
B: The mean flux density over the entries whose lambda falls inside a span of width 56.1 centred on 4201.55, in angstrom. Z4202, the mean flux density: 28.7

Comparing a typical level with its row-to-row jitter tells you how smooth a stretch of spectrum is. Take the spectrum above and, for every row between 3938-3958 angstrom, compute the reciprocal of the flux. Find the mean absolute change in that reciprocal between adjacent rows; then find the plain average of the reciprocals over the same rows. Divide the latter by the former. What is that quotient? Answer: 16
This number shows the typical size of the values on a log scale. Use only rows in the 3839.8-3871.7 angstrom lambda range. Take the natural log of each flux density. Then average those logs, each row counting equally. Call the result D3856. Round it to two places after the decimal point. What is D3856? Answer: 3.23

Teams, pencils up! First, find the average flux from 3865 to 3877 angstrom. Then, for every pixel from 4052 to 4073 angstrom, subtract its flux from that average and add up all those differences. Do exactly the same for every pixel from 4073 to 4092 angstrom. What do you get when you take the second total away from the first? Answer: 0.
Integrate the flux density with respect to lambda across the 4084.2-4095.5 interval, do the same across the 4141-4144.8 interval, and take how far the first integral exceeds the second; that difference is 223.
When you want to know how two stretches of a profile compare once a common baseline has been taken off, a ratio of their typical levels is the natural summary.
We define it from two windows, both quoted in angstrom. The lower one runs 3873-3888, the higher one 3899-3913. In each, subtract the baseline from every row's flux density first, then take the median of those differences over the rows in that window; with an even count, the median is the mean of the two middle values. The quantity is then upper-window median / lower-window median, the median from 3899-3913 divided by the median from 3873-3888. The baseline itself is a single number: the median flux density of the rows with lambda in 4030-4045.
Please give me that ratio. 0.95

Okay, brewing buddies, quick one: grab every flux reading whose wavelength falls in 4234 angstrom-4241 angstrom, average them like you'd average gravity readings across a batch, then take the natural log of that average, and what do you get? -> 3.36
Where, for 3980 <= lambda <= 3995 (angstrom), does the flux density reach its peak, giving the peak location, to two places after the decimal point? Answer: 3990.28 angstrom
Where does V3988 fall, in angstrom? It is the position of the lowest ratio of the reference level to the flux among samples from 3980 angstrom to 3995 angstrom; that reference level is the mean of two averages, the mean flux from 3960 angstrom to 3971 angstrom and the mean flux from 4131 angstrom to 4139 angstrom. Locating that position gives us 3990.28 angstrom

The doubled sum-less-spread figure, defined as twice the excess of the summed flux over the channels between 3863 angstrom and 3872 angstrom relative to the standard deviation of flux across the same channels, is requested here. 265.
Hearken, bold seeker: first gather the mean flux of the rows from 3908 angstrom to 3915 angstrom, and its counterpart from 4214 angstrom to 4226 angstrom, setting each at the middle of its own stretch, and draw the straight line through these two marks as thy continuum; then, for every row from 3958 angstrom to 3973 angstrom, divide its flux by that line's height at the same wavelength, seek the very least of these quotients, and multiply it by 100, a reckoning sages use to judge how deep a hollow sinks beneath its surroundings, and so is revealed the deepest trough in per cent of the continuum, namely 35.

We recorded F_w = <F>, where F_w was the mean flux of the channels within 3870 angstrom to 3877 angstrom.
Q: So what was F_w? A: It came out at 23.7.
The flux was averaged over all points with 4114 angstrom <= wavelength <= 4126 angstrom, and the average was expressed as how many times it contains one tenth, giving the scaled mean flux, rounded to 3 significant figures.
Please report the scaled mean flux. 310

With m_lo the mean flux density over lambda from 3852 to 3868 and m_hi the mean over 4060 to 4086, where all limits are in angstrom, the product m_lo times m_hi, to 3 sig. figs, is 731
